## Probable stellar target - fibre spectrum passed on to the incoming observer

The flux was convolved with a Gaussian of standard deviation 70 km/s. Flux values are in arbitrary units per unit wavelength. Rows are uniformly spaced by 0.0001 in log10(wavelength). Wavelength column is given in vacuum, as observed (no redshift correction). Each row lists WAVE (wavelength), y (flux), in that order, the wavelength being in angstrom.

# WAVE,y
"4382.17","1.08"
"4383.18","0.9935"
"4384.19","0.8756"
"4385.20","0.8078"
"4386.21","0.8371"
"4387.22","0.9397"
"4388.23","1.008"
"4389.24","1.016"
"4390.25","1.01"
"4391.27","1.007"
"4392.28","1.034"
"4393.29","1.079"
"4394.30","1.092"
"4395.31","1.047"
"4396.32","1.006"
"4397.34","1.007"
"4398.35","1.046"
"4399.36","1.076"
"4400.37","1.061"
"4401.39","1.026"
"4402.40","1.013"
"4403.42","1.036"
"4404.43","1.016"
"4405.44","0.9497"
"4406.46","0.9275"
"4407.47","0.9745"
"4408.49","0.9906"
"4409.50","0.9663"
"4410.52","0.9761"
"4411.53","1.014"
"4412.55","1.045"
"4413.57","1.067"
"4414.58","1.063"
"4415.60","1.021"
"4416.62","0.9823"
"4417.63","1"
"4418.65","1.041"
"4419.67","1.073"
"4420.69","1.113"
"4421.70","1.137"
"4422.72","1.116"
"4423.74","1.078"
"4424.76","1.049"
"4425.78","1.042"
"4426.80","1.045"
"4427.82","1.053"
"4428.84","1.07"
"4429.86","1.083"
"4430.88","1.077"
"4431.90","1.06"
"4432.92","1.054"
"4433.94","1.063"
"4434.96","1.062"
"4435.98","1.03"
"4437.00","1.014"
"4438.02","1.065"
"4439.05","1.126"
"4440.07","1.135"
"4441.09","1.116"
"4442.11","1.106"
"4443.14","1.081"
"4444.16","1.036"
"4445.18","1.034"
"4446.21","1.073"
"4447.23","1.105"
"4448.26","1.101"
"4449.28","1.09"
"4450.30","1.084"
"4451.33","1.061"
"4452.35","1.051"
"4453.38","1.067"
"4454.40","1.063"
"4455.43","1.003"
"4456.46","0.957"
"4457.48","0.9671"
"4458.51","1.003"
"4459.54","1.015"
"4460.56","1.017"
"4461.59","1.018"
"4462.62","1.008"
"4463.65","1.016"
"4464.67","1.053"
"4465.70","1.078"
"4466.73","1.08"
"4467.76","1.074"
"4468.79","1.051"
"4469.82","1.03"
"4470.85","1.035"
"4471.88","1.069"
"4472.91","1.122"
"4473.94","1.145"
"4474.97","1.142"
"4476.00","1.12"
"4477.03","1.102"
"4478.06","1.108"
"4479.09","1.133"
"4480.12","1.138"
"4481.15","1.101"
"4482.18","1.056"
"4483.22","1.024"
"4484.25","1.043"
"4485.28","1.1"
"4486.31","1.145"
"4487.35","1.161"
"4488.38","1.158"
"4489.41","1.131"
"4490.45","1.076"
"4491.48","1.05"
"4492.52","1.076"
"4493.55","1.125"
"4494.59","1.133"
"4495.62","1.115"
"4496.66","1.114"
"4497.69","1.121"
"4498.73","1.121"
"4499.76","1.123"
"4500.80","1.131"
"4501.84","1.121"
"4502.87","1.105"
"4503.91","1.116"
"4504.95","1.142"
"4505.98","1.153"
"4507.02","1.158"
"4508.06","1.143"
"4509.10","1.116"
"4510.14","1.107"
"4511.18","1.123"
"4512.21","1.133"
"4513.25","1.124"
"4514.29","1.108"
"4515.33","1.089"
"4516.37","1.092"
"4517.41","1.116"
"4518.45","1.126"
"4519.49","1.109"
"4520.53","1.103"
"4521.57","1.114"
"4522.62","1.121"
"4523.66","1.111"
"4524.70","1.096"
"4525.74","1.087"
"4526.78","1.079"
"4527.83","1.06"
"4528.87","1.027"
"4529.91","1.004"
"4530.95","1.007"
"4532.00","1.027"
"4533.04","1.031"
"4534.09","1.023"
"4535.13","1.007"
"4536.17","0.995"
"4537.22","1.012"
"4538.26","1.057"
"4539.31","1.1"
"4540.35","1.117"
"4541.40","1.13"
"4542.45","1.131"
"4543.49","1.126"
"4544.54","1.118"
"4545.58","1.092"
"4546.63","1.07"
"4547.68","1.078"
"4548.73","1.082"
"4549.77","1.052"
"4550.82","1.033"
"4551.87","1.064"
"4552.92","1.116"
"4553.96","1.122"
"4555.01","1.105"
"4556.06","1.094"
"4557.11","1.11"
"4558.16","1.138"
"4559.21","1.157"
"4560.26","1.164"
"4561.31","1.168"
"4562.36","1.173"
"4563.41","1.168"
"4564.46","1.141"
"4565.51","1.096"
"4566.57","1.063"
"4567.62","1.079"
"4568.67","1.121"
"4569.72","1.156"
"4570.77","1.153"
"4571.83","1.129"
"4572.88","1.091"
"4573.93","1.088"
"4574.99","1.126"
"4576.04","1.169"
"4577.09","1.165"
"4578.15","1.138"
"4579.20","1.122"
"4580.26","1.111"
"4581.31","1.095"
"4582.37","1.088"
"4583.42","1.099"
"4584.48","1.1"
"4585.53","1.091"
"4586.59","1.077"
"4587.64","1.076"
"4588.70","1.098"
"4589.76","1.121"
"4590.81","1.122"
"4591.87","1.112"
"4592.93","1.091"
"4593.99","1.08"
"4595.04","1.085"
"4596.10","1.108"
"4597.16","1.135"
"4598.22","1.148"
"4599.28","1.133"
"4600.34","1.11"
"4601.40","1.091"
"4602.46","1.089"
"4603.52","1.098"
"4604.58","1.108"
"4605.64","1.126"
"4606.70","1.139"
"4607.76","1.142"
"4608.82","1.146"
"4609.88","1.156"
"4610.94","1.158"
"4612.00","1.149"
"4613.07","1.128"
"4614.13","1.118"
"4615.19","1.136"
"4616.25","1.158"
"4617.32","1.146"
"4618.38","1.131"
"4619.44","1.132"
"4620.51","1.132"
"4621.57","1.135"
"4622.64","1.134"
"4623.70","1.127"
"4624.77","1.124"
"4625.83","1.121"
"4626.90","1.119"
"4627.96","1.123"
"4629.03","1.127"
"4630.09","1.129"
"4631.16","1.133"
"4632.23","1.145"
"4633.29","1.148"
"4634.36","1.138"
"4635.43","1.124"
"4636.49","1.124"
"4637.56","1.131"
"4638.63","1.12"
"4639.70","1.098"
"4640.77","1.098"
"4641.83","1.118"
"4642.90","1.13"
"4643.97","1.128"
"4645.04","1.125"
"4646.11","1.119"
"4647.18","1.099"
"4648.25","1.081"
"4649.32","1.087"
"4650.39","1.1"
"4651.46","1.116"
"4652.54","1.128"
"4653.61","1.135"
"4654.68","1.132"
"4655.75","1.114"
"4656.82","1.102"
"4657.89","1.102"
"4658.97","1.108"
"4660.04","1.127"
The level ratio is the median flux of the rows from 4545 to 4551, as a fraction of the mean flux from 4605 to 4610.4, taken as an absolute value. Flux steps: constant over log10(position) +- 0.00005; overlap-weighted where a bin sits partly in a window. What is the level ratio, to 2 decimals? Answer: 0.94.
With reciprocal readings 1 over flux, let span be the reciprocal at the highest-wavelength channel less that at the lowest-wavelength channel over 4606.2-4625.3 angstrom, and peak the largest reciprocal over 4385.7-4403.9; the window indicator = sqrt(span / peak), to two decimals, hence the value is 0.10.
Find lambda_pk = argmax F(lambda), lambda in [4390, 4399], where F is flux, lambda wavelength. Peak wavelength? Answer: 4394.30 angstrom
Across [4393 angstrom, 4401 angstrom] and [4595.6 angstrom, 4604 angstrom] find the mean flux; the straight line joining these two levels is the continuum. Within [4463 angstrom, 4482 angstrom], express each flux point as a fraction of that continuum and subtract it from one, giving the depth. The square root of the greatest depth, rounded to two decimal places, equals 0.23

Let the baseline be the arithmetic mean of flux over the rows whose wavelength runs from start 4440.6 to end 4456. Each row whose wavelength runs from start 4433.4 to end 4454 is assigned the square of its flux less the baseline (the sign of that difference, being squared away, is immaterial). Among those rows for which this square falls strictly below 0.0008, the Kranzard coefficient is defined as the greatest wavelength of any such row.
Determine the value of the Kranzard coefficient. 4453.38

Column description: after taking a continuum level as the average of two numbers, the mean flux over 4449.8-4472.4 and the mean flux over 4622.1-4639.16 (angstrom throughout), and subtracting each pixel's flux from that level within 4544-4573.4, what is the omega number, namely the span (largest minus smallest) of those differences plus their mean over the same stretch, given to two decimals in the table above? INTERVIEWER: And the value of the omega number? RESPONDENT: 0.11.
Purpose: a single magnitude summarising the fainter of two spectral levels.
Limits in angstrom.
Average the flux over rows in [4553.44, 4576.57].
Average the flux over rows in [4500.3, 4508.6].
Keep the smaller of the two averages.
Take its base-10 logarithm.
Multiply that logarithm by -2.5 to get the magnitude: -0.131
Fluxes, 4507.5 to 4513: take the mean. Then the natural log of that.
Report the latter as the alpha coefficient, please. 0.12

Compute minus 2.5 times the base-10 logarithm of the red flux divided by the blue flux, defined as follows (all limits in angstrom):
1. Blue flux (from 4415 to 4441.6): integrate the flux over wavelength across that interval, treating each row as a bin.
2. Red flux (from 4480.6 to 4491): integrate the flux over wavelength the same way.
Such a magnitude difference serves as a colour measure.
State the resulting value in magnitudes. 1.0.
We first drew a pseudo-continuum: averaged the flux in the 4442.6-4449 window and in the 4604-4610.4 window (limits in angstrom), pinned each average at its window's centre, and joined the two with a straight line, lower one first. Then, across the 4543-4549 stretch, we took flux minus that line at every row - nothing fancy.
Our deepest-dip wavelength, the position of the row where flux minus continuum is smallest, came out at 4546.63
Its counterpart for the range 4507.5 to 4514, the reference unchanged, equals 4510.14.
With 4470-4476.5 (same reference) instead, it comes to 4470.85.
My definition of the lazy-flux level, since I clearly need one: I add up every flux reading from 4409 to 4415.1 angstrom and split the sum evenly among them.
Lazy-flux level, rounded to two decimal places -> 1.02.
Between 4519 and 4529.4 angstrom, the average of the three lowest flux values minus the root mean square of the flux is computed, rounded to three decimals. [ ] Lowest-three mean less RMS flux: -0.036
